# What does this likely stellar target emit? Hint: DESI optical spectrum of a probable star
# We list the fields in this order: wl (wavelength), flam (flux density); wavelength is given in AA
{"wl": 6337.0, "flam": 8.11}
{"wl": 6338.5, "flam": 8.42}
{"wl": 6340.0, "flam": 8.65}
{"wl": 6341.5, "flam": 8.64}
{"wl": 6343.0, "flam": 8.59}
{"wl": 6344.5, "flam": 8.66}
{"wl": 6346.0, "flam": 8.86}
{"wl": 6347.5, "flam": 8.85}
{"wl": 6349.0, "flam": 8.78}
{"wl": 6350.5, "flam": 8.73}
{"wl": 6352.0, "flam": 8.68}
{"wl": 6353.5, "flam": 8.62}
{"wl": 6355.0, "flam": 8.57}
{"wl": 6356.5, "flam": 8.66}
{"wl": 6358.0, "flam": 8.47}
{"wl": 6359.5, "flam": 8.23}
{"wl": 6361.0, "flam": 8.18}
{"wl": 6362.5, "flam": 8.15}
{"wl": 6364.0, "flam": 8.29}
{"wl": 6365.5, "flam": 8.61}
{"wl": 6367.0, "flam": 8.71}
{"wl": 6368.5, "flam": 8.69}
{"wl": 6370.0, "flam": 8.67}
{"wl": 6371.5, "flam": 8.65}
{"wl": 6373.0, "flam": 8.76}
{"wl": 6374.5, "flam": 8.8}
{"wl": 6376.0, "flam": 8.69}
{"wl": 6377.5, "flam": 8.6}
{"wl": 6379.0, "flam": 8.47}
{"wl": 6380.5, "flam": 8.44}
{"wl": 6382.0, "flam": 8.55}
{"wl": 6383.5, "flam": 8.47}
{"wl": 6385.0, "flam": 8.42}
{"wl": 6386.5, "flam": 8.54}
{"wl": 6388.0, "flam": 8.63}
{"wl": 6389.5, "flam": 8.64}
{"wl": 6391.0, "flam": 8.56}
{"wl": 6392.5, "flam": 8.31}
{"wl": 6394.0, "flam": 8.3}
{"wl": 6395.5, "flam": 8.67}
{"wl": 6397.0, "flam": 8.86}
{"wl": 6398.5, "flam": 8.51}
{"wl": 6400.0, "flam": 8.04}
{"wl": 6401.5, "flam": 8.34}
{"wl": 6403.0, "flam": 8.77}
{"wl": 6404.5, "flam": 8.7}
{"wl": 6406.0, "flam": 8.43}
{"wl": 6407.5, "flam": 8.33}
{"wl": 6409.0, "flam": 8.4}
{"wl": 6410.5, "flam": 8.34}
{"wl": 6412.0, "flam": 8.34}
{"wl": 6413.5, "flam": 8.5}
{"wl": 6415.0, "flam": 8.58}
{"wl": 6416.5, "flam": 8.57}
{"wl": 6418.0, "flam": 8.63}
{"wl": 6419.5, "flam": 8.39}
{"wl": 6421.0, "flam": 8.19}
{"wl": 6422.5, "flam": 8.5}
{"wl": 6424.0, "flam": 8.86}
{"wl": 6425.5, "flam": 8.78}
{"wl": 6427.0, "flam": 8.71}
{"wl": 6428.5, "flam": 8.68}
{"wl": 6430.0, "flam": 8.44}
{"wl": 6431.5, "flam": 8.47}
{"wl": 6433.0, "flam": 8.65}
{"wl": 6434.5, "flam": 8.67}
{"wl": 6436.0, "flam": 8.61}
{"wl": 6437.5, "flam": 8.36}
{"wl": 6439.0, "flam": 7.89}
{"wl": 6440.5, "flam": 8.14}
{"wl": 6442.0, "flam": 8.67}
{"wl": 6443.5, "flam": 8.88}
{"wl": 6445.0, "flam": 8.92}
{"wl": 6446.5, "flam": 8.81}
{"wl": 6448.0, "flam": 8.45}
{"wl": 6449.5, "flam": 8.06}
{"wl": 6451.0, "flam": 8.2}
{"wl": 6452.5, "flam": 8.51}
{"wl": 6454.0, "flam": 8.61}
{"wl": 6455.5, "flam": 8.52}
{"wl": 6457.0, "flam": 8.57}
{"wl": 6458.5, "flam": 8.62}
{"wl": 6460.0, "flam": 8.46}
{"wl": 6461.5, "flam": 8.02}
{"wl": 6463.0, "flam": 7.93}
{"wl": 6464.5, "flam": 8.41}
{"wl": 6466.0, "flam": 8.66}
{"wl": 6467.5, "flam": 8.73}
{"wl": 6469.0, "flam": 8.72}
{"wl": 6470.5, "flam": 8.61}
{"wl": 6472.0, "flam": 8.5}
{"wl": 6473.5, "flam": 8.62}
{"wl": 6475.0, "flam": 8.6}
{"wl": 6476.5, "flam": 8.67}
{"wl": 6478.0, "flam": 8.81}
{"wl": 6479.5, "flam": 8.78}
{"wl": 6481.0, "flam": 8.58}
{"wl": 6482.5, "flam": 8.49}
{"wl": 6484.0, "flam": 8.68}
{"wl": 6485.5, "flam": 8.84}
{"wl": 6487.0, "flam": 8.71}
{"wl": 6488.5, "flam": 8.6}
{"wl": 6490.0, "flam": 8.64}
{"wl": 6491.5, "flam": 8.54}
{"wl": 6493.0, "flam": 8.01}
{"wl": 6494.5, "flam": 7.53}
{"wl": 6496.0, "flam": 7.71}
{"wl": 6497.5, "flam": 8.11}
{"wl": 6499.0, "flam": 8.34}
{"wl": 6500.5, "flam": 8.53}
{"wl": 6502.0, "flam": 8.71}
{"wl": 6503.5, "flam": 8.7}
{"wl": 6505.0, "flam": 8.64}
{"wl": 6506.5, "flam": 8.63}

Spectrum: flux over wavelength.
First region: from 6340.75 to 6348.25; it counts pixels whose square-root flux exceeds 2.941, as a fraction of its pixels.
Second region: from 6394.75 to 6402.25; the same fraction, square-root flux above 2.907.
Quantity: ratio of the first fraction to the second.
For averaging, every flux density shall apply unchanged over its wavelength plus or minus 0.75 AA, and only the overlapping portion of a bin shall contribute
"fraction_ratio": 1.00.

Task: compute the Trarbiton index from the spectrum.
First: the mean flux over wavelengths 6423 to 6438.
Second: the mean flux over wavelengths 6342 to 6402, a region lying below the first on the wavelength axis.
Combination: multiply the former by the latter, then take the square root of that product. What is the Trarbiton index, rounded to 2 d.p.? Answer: 8.59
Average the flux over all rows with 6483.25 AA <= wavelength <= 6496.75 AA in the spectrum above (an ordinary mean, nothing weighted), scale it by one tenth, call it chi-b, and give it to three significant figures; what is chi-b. 0.836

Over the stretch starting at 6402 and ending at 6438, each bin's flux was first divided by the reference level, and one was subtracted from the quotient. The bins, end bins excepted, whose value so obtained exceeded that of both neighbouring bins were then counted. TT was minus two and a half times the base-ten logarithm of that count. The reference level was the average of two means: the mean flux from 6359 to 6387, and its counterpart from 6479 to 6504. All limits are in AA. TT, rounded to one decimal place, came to -1.7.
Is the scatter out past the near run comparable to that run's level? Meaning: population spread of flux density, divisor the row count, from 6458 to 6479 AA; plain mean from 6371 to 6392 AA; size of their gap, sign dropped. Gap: 8.34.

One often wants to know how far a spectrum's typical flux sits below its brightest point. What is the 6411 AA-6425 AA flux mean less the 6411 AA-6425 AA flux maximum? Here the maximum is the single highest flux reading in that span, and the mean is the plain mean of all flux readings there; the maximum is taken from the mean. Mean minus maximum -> -0.35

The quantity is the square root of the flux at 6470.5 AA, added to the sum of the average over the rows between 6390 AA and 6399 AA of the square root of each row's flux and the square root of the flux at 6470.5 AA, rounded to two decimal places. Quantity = 8.79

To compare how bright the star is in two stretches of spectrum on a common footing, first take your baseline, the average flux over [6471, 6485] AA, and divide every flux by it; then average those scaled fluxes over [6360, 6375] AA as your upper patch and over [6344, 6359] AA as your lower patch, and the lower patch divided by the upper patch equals 1.02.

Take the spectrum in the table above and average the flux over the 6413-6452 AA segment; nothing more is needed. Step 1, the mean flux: 8.52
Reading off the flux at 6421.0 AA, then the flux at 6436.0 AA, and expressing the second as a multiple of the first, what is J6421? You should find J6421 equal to 1.05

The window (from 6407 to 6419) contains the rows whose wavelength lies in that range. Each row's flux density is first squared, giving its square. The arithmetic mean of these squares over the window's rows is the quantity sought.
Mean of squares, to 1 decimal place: 71.6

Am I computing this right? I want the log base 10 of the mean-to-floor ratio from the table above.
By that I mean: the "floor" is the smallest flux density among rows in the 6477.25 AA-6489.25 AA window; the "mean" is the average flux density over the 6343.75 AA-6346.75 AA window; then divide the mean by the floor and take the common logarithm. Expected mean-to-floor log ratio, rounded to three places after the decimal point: 0.014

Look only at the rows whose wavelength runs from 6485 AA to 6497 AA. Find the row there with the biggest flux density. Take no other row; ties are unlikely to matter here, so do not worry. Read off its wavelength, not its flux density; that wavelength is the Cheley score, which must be 6485.5 AA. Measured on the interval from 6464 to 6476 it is 6467.5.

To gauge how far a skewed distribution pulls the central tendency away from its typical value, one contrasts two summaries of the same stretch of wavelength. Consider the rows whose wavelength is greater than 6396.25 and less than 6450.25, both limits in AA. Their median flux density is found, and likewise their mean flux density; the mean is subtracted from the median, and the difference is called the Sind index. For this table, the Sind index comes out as -0.01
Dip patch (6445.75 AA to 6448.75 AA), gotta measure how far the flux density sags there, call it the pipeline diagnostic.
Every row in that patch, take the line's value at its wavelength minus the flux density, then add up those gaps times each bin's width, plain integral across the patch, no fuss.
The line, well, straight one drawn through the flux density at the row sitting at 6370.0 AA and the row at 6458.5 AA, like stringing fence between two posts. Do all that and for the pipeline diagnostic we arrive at -0.01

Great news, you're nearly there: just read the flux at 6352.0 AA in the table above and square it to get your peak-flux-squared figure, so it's 75.3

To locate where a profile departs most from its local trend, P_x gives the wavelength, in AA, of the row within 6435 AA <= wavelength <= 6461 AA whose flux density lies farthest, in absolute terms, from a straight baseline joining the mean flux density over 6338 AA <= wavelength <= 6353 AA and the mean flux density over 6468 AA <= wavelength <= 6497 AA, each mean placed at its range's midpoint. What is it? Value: 6439.0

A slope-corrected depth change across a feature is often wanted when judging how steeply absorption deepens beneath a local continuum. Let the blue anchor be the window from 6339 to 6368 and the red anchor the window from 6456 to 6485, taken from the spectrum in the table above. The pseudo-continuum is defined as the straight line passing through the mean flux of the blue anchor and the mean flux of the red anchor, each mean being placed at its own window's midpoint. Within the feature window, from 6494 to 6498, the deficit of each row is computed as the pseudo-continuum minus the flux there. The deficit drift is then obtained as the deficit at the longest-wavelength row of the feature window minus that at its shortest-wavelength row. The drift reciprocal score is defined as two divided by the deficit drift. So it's -3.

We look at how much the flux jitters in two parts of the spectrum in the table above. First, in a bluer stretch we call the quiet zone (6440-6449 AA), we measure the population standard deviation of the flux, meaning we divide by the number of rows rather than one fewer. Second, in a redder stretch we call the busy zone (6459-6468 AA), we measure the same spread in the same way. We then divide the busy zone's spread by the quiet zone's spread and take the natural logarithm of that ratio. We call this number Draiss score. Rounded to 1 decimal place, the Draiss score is 0.1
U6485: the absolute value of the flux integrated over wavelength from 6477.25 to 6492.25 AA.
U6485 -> 130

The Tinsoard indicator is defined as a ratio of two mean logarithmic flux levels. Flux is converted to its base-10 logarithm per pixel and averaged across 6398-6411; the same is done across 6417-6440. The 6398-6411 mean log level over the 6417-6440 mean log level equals 0.995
